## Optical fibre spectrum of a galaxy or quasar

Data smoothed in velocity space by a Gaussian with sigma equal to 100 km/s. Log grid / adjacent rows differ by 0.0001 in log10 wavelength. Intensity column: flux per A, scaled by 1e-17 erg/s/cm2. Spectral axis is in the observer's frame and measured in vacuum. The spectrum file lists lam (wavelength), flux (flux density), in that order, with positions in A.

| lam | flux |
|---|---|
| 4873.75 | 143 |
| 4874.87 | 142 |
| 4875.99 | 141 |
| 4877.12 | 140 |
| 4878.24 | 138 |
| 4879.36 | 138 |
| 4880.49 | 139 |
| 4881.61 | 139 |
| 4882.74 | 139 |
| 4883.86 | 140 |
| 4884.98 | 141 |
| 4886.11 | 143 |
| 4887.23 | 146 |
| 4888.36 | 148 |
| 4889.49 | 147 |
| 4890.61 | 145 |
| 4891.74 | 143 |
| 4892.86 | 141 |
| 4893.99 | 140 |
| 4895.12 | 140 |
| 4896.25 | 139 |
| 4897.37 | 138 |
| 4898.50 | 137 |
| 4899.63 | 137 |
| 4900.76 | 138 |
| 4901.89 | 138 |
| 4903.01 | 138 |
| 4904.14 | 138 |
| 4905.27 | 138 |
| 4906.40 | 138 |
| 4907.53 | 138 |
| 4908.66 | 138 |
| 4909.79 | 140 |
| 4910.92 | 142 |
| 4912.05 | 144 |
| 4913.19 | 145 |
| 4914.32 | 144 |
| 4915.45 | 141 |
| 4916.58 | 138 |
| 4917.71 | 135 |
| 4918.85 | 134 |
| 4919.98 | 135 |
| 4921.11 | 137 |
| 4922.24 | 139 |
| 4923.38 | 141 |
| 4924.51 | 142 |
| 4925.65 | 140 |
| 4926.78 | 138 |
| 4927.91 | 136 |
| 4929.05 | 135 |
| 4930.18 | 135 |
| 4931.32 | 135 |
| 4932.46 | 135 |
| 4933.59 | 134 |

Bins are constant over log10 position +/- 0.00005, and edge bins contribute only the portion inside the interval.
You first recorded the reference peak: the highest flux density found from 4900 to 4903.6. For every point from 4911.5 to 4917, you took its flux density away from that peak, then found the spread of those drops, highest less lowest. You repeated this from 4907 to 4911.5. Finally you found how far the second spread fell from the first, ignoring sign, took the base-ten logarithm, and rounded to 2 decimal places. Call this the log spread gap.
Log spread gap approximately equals 0.48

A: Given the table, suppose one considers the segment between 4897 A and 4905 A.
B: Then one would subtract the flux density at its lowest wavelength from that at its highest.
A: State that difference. 0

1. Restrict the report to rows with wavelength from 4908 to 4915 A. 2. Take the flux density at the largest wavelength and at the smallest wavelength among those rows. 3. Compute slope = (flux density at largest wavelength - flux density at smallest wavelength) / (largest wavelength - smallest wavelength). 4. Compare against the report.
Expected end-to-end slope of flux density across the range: 1.1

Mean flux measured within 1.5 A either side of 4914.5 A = 143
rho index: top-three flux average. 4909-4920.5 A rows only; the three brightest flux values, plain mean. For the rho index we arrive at 144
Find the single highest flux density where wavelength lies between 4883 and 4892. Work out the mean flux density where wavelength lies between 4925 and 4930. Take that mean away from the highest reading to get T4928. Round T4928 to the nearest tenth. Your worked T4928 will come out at 10.8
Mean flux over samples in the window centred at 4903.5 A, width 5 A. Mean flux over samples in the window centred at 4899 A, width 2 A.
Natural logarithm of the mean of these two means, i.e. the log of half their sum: 4.92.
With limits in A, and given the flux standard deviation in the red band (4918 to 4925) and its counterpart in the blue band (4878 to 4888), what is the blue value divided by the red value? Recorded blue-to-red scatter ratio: 0.8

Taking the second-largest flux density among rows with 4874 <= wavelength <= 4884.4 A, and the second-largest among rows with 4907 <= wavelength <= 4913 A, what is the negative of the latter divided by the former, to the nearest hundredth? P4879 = -1.01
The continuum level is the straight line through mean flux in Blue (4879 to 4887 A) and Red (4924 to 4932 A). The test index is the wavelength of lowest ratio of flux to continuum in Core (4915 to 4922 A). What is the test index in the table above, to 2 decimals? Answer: 4918.85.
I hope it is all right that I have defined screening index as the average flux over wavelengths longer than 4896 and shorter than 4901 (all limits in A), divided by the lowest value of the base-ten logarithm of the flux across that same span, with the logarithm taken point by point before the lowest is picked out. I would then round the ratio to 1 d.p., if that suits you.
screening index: 64.5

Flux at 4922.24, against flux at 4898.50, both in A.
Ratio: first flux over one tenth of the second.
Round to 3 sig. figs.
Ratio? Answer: 10.1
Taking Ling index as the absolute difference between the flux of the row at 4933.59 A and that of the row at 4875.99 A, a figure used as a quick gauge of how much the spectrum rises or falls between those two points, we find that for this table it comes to 7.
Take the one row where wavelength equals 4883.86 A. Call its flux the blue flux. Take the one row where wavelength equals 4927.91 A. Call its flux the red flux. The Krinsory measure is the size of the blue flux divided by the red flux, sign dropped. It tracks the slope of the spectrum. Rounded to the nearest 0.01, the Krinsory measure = 1.03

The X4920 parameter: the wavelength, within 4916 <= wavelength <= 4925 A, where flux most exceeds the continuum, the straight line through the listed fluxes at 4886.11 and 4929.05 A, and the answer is 4924.51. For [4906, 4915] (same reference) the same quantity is 4913.19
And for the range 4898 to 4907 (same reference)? 4906.40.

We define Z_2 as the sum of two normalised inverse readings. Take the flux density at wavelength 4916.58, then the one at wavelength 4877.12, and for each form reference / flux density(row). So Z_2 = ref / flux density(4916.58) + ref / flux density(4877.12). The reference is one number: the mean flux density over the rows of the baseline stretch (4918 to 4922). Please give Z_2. 1.95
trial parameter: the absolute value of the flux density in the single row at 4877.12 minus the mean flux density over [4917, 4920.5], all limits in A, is 5.3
